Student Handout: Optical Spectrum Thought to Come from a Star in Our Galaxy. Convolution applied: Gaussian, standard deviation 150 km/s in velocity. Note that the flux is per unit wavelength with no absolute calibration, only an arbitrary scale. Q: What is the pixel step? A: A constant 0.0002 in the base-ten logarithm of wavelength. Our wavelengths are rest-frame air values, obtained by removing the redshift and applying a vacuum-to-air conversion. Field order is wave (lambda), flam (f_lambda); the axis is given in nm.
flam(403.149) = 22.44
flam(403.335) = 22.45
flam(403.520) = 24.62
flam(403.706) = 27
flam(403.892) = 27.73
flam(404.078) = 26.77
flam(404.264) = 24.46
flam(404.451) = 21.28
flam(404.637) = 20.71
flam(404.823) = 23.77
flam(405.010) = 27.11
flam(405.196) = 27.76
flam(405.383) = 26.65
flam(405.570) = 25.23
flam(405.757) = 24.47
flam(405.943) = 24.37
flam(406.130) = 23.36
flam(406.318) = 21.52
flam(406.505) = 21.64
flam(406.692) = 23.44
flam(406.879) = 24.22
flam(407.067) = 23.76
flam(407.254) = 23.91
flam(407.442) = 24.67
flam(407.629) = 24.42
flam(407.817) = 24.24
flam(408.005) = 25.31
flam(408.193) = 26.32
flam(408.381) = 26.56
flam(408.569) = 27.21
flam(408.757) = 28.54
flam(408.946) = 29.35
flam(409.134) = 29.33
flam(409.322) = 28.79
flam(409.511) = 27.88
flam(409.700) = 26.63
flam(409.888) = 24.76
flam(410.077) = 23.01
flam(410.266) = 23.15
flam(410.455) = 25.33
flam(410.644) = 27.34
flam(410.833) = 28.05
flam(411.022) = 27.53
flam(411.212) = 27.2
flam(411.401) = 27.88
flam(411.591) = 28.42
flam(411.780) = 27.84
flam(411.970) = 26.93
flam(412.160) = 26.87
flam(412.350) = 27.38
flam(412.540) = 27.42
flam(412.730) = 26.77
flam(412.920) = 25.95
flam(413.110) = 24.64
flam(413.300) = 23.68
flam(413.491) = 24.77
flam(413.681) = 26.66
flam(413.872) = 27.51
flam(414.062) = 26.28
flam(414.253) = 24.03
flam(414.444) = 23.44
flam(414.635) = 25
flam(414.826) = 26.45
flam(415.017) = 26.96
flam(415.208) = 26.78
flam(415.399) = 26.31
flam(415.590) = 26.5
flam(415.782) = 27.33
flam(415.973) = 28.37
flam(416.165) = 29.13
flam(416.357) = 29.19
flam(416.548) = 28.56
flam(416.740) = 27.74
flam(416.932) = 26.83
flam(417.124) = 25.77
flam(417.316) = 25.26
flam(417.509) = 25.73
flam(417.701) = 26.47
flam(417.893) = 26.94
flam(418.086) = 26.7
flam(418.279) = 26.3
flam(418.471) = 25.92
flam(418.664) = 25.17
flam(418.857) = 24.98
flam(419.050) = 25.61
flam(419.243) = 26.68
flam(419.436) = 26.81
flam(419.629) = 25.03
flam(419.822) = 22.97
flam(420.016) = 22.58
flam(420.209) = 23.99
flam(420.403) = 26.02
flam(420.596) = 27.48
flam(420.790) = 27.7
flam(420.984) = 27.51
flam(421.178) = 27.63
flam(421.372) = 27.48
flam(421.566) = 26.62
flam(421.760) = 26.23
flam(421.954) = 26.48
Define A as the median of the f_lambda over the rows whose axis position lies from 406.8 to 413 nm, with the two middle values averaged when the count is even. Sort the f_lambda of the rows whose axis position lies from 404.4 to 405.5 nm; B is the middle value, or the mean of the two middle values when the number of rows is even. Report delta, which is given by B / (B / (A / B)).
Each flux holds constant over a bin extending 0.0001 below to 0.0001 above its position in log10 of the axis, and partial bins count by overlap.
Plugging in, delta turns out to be 1.07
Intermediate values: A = 26.9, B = 25.2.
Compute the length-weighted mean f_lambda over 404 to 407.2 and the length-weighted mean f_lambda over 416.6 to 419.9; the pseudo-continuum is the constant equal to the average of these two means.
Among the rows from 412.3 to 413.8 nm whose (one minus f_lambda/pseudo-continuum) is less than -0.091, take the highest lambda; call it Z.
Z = 412.540 nm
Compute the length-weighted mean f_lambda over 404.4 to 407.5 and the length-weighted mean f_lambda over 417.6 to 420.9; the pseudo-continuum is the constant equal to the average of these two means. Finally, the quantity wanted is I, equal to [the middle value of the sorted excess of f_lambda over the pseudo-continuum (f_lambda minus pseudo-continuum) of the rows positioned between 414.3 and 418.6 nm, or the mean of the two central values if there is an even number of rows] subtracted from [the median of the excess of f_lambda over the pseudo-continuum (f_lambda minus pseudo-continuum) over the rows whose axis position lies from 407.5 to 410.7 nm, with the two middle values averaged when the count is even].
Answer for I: 0.0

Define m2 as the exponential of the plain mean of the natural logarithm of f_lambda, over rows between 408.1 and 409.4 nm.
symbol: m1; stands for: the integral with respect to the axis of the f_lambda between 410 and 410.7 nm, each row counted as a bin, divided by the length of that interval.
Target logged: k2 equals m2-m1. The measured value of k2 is 3.4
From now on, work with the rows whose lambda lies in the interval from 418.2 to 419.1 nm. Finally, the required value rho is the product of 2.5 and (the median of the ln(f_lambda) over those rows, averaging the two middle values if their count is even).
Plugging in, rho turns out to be 8.11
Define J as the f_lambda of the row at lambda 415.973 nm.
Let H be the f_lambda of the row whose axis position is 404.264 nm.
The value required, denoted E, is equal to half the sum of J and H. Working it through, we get 26.4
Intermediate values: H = 24.46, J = 28.37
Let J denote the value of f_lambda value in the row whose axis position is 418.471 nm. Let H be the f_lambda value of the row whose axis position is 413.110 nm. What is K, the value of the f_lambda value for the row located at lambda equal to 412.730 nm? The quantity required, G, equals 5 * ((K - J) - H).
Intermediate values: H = 24.64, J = 25.92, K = 26.77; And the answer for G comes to -119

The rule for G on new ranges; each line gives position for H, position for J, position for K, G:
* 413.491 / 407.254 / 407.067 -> -125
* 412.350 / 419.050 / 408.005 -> -138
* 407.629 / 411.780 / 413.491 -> -137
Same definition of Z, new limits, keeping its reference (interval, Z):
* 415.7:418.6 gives 416.740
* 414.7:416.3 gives 416.165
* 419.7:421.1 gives 420.984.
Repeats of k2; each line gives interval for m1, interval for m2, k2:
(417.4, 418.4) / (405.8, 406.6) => -3.7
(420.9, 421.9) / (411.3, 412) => 0.7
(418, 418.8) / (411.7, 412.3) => 1.3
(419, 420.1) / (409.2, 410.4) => 0.7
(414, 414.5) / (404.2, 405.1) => -1.2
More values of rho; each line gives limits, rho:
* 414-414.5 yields 7.95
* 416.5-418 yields 8.21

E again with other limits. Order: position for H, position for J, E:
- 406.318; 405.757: 23.0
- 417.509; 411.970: 26.3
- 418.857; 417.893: 26.0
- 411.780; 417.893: 27.4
